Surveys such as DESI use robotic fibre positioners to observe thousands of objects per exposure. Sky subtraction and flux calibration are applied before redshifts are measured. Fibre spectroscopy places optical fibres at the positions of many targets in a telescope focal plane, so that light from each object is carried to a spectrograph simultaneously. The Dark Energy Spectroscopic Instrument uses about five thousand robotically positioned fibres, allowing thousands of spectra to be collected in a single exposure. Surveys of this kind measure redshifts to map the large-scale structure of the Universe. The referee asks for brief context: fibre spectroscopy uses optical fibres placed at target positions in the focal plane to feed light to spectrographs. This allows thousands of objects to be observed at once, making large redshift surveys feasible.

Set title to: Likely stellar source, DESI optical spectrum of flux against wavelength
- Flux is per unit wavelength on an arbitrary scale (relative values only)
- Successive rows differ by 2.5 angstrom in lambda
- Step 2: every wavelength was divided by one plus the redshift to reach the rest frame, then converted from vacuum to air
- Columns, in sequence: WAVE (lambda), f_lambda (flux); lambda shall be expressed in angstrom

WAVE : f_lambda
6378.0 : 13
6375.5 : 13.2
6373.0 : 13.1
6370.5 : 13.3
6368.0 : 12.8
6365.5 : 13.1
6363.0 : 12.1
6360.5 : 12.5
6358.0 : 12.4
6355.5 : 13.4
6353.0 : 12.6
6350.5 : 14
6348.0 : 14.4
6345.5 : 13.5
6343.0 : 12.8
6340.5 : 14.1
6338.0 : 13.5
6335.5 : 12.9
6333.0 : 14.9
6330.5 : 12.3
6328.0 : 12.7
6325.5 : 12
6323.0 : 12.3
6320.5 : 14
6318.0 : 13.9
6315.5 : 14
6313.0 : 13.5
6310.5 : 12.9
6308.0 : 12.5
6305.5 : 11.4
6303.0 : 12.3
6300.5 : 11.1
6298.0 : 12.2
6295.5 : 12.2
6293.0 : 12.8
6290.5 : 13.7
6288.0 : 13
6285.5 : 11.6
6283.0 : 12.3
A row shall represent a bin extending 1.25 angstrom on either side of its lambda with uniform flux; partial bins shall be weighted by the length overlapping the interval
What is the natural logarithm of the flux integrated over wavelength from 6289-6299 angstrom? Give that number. 4.85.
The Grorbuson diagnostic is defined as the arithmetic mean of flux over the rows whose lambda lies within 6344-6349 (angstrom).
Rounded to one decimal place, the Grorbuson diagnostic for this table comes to 13.9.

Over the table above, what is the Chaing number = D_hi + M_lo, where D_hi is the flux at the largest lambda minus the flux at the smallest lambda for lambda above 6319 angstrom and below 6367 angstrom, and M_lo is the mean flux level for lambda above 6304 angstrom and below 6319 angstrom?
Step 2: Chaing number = 12.1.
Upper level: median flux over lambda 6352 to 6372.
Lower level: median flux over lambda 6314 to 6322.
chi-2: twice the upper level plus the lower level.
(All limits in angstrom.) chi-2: 39.4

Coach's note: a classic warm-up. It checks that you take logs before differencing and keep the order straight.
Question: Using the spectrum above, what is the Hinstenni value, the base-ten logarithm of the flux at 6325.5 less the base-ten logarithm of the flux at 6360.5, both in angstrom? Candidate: -0.018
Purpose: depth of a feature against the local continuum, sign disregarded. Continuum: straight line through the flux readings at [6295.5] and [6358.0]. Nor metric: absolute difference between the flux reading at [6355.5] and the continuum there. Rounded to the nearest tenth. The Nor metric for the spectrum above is 1.0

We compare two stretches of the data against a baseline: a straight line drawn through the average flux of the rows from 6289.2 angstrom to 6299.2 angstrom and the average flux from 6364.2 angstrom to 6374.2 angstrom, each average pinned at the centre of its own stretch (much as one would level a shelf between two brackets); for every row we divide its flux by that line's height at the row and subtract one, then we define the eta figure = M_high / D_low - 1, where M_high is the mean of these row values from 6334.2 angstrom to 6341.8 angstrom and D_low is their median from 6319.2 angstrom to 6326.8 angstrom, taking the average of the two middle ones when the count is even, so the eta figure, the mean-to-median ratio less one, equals -2.0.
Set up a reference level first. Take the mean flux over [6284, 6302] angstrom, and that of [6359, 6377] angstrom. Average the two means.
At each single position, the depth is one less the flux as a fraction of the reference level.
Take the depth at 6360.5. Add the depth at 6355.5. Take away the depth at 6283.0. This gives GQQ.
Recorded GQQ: -0.08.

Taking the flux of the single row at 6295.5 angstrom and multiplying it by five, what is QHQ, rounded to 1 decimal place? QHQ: 61.0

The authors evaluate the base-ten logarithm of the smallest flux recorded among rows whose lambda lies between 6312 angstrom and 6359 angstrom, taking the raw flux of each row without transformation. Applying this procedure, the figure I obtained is 1.08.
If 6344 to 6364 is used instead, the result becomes 1.08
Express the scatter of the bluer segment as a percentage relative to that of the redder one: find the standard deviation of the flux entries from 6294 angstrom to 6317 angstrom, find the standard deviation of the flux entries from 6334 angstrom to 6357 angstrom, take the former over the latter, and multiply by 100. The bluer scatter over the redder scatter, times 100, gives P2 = 148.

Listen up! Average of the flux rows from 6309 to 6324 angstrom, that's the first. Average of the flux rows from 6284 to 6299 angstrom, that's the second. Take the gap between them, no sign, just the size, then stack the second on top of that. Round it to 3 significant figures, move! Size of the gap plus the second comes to 13.4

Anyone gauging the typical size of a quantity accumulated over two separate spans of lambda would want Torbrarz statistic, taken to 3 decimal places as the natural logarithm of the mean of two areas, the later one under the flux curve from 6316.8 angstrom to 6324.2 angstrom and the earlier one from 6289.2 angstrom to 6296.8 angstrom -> 4.591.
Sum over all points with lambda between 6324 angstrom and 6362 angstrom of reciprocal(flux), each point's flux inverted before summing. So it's 1.14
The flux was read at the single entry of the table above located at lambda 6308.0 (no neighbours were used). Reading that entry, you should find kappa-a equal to 12.5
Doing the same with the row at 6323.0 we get 12.3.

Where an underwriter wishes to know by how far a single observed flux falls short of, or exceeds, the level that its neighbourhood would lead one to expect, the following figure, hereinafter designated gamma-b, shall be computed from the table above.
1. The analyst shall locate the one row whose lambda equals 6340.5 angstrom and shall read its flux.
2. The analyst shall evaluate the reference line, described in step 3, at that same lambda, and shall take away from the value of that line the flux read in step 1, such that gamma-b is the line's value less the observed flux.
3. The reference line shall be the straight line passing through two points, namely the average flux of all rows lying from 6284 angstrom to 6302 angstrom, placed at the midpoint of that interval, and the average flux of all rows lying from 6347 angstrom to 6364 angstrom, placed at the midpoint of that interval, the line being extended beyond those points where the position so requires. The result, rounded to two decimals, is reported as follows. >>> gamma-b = -1.21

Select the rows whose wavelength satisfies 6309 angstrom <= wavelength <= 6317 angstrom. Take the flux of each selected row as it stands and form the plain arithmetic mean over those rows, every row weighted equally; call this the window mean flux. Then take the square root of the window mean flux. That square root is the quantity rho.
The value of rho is 3.67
